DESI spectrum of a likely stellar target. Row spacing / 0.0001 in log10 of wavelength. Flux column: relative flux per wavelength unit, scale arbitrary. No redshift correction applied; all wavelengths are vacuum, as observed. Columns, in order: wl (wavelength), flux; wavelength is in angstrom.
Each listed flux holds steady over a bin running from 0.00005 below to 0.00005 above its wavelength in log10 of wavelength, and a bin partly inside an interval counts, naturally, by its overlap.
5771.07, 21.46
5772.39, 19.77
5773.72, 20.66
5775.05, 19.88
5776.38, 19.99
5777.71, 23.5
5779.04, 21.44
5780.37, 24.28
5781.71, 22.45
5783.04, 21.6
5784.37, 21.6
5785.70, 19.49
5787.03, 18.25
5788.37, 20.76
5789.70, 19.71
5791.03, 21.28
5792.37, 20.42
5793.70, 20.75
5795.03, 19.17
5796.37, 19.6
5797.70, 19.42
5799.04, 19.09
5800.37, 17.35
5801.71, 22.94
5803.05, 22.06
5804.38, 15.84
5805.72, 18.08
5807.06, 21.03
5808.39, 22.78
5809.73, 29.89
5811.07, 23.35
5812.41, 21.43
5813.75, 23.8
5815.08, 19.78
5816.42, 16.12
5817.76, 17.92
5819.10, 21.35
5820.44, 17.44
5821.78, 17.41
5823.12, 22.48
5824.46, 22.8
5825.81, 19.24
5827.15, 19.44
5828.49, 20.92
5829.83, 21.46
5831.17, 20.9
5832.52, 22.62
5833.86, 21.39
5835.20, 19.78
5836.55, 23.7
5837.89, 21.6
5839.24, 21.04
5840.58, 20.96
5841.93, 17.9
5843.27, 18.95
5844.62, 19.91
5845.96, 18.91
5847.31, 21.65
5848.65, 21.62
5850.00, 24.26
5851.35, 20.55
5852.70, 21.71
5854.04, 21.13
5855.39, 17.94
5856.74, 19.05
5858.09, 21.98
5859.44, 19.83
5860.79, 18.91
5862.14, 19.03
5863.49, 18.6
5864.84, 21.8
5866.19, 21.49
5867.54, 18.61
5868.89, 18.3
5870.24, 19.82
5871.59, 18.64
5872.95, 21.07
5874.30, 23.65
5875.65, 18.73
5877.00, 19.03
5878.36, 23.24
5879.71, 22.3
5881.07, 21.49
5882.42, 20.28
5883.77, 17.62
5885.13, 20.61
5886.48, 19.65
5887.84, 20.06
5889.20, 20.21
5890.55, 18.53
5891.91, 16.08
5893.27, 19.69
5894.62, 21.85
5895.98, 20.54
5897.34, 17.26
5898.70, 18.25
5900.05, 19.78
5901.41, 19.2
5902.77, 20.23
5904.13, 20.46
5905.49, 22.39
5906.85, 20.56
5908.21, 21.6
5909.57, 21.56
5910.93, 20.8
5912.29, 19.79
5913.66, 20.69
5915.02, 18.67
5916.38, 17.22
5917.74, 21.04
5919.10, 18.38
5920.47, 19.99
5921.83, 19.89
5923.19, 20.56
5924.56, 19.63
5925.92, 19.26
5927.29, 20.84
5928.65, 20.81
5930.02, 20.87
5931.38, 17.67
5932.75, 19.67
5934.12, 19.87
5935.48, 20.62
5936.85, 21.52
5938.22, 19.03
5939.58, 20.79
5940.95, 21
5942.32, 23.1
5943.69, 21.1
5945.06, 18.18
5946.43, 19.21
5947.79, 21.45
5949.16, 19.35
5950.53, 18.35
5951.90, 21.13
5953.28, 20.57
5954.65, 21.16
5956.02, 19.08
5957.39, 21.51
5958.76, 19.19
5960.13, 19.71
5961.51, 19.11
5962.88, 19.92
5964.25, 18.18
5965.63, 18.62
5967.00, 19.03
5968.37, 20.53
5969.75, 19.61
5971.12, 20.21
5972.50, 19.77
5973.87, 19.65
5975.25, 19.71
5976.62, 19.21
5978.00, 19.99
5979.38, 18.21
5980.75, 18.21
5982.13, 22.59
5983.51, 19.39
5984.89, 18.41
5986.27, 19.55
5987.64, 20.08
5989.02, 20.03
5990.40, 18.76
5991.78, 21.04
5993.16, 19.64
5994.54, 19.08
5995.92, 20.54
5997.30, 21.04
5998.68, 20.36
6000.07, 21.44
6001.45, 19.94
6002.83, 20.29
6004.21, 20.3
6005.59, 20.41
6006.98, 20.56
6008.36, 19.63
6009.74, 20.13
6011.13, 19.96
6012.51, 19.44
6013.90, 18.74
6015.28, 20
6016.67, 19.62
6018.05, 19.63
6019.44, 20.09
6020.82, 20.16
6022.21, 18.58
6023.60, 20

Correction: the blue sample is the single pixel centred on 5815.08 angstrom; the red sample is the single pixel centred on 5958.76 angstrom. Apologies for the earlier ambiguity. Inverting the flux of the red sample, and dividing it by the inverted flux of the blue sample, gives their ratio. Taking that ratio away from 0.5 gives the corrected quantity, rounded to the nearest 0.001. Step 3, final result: -0.531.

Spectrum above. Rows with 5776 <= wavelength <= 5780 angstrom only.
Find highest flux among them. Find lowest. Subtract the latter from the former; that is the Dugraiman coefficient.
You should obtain 3.5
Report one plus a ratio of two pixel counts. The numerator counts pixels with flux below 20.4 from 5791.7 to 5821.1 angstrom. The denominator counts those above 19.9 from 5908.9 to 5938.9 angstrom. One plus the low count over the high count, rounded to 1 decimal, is 2.0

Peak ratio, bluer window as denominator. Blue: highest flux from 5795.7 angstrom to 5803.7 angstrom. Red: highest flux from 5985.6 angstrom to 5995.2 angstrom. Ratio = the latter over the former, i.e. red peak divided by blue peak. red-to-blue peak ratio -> 0.917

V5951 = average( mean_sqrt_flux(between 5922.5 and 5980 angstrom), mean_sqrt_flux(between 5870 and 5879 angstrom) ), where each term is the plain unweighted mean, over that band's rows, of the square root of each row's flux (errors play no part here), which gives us 4.50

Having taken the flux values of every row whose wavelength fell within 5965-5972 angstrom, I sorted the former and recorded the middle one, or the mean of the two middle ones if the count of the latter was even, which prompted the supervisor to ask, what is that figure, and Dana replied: 19.6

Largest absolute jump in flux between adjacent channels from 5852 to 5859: 3.2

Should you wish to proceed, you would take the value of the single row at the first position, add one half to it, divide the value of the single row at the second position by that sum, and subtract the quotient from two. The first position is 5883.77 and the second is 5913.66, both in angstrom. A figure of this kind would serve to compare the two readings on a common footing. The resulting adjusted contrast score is 0.86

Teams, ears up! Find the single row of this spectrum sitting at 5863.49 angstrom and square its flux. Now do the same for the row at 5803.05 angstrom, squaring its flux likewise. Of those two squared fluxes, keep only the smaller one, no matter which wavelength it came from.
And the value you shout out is 346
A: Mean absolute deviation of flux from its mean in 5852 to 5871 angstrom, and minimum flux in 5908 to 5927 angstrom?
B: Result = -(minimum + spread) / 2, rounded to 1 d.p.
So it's -9.2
